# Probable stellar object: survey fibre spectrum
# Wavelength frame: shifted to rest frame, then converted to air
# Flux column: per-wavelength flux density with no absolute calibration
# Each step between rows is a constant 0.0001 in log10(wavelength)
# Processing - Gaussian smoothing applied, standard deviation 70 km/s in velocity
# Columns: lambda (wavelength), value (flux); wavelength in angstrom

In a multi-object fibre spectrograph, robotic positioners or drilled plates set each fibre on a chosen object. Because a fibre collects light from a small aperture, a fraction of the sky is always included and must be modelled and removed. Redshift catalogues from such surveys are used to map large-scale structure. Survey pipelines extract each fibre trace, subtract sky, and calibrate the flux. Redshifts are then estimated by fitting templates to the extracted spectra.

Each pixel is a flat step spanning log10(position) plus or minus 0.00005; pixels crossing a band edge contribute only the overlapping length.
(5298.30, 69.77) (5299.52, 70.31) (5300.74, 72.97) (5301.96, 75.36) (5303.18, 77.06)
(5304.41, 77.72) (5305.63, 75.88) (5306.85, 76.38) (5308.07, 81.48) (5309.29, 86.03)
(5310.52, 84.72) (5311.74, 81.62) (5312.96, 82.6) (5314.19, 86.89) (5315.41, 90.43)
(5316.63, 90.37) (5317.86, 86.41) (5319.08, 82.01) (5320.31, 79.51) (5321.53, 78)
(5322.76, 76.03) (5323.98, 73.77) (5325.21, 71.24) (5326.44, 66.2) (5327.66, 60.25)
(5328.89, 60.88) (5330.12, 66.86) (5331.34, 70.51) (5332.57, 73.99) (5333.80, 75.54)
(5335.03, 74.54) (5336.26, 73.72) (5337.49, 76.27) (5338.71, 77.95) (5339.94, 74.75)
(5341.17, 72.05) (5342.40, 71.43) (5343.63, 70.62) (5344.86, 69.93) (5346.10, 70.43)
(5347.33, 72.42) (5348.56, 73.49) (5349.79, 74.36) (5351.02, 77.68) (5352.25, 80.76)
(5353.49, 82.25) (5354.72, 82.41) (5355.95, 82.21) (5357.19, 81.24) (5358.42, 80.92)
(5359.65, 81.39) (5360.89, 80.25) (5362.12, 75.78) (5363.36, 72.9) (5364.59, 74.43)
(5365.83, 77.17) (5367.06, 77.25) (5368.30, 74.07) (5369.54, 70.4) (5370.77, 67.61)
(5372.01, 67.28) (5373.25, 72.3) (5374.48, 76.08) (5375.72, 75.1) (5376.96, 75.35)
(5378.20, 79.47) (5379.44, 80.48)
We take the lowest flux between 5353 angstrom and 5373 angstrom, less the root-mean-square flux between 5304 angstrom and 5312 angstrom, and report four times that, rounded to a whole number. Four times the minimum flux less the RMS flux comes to -53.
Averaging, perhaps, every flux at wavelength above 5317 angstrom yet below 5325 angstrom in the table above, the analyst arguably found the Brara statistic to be 79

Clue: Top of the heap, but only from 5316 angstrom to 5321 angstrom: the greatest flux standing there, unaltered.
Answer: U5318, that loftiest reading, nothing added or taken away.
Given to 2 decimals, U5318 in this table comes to 90.37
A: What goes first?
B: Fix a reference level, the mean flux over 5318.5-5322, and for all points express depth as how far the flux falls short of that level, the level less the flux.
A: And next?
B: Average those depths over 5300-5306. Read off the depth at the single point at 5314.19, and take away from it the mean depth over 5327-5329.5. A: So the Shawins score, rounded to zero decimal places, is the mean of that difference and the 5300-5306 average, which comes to -11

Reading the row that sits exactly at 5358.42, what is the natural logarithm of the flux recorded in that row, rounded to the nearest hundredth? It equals 4.39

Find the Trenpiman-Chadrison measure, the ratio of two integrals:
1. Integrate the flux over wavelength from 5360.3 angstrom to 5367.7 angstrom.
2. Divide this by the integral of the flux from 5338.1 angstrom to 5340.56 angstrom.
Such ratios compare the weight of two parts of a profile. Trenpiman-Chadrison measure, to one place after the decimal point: 3.0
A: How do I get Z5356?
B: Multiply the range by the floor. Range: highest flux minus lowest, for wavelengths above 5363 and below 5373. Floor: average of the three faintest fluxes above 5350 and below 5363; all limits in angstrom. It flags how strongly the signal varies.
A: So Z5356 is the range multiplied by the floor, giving 777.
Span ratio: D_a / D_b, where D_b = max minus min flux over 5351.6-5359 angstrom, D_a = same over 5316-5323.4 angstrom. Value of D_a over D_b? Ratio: 8.7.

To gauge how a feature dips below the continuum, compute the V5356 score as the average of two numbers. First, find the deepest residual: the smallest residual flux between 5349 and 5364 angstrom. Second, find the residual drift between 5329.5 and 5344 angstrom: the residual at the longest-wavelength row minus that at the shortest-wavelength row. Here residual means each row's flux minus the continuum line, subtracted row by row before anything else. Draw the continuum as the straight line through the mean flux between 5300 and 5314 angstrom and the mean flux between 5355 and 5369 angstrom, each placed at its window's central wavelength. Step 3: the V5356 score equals 0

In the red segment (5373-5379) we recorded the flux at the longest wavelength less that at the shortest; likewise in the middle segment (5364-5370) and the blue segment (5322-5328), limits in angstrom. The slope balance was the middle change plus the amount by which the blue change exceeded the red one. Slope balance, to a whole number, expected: -27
